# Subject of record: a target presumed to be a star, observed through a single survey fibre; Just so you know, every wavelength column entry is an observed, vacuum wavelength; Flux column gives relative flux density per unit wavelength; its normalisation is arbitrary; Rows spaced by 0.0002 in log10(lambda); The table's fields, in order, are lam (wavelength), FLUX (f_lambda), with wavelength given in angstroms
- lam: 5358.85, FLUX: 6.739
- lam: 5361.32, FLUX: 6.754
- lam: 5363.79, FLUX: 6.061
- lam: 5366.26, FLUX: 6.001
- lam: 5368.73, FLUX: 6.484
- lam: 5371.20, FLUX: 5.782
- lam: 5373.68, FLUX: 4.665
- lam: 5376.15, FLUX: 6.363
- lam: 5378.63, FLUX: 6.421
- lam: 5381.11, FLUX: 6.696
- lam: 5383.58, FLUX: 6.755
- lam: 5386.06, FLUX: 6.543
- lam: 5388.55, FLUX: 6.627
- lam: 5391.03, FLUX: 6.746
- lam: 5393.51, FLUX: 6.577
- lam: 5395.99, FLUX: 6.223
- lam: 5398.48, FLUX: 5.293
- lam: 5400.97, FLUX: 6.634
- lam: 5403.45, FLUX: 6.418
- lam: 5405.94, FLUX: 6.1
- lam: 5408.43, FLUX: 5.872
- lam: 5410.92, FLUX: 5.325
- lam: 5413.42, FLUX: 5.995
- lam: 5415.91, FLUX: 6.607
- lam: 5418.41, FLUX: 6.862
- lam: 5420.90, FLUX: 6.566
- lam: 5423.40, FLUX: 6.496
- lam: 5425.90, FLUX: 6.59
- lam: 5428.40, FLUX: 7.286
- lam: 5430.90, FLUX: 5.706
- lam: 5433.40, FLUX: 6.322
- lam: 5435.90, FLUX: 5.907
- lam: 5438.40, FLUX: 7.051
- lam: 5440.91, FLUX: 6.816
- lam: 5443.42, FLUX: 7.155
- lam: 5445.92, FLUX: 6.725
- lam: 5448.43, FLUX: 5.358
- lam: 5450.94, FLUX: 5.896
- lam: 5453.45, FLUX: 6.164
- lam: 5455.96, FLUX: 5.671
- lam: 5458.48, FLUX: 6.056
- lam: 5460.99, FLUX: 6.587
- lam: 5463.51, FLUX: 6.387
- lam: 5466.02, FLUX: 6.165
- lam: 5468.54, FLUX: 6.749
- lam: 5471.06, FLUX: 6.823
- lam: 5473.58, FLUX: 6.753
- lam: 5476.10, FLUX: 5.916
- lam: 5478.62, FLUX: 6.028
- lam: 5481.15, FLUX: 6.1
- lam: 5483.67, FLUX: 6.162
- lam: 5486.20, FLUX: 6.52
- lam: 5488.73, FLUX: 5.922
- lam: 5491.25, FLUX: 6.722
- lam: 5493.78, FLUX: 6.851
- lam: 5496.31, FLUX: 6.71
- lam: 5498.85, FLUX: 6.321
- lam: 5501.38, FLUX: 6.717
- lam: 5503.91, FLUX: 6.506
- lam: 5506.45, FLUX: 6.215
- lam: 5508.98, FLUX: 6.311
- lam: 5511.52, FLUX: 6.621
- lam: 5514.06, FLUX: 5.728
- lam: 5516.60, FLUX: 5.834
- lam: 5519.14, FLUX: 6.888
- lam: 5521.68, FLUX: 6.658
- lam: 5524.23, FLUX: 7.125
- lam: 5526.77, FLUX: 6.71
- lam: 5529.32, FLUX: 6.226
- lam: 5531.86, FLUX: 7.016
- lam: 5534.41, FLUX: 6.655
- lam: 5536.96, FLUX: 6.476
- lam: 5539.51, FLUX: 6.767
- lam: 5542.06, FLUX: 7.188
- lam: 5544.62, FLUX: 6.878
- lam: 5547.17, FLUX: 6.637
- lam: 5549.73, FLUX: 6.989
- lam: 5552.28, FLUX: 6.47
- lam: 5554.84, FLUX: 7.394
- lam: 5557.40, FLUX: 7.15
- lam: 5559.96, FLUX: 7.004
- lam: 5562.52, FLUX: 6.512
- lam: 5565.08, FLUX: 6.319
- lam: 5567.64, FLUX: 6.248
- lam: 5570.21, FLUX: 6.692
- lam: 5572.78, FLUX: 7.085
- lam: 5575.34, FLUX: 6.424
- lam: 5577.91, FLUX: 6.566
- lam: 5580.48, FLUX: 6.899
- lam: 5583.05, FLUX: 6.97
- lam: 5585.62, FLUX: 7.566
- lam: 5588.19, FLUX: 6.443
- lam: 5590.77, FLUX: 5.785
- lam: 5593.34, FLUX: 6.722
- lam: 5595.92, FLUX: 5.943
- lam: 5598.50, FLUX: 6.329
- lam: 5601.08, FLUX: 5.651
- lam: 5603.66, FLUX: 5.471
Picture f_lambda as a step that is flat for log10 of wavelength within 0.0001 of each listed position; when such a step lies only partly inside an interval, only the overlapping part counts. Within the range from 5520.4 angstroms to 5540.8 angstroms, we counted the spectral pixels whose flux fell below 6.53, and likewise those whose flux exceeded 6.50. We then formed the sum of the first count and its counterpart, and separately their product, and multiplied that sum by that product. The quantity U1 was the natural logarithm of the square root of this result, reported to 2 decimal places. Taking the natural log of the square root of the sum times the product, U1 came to 2.28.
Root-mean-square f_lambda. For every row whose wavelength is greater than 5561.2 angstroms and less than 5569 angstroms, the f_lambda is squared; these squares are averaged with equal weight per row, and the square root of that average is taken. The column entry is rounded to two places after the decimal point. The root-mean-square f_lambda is 6.36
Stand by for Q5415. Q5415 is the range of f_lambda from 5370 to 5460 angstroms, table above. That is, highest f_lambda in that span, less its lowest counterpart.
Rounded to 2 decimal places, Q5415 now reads 2.62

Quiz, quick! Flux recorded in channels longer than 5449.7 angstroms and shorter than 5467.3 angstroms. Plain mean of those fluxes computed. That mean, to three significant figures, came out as 6.13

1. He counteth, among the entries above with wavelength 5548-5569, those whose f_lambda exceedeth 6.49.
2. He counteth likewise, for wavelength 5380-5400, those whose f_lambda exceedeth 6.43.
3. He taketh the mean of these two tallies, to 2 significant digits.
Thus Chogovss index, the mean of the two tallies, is 5.5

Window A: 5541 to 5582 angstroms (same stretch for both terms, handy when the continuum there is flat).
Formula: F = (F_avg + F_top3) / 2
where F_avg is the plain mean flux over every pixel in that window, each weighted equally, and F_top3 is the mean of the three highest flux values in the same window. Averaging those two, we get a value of 7.01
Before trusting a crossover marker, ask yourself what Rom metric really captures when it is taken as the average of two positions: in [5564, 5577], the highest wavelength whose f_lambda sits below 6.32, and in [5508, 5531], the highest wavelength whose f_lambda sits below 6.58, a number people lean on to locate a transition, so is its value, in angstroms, 5548.5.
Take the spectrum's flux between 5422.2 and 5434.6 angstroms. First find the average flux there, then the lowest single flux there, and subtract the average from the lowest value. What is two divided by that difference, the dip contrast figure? -2.6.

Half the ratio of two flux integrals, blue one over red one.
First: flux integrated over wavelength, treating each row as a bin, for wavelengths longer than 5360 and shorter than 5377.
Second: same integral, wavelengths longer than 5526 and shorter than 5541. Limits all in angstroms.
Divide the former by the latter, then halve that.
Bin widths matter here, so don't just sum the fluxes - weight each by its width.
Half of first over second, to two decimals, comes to 0.51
